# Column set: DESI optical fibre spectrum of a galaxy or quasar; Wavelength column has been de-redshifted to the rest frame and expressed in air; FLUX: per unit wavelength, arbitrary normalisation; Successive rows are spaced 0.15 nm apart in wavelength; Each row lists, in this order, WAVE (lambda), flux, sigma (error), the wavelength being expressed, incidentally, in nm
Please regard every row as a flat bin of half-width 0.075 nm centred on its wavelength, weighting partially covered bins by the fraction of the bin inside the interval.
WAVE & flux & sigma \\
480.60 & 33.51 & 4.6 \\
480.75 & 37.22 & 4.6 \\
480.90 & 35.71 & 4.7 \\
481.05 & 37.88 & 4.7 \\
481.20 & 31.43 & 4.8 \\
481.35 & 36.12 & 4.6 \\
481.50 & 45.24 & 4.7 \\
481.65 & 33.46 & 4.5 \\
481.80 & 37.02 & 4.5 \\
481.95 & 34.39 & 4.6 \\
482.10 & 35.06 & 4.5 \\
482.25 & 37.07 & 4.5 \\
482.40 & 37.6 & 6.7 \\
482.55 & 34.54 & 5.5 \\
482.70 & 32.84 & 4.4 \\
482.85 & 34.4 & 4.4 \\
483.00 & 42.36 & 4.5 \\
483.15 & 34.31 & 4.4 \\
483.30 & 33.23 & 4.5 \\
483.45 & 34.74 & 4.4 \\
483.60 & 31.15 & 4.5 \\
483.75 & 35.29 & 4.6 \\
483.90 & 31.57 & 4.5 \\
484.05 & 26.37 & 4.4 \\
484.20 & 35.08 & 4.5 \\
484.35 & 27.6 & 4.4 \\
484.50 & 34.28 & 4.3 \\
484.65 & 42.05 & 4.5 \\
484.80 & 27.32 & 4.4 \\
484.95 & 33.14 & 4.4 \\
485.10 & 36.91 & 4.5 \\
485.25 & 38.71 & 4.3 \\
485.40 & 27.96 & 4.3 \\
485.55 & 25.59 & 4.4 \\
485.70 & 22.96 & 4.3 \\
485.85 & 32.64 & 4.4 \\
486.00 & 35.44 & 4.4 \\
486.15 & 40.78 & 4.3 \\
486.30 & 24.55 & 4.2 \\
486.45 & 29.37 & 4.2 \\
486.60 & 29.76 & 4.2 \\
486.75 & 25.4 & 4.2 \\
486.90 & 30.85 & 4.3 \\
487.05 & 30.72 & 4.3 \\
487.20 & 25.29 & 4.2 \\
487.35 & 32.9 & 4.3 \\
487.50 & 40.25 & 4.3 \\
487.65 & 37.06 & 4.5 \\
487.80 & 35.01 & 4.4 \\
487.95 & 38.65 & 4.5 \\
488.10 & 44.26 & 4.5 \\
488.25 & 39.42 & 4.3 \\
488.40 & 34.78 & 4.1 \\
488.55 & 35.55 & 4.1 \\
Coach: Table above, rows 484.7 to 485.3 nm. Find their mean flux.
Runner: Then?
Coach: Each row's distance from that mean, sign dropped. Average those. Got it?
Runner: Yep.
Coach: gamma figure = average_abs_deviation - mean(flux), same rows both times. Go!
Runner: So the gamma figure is -30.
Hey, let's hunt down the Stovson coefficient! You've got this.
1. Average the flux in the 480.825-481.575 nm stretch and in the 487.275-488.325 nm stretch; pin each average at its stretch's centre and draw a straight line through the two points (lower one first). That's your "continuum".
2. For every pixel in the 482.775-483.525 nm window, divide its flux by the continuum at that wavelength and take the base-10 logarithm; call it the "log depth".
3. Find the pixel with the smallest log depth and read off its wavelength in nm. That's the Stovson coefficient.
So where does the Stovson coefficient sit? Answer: 483.30 nm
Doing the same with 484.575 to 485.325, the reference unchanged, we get 484.80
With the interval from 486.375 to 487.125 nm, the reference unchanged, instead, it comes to 486.75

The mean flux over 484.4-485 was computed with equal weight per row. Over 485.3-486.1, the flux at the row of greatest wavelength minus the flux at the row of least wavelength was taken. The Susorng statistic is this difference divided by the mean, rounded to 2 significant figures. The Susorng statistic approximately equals 0.22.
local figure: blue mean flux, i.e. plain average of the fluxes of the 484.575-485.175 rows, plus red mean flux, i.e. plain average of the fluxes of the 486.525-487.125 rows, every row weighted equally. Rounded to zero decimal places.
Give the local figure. 64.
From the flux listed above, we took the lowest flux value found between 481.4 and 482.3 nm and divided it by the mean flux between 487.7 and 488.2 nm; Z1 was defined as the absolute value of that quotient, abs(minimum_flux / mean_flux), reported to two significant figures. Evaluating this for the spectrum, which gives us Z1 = 0.85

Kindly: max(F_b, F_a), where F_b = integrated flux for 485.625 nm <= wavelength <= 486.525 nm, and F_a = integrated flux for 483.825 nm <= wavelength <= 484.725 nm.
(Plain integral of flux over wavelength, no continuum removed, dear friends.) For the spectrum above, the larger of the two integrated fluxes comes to 29.5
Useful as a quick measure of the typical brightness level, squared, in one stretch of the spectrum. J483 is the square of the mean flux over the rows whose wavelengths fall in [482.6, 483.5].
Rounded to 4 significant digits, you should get 1247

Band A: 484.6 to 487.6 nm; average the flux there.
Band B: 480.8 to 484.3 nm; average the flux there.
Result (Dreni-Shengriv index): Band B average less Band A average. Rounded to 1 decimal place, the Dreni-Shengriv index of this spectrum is 3.5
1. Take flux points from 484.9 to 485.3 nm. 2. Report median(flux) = 37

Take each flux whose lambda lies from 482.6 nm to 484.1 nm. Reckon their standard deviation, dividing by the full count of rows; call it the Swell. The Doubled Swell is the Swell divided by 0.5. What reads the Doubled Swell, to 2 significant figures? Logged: 7.6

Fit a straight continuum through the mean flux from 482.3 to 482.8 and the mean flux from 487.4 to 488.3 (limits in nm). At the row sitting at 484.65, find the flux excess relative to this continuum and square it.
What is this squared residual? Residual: 30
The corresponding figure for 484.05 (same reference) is 96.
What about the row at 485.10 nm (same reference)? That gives 0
